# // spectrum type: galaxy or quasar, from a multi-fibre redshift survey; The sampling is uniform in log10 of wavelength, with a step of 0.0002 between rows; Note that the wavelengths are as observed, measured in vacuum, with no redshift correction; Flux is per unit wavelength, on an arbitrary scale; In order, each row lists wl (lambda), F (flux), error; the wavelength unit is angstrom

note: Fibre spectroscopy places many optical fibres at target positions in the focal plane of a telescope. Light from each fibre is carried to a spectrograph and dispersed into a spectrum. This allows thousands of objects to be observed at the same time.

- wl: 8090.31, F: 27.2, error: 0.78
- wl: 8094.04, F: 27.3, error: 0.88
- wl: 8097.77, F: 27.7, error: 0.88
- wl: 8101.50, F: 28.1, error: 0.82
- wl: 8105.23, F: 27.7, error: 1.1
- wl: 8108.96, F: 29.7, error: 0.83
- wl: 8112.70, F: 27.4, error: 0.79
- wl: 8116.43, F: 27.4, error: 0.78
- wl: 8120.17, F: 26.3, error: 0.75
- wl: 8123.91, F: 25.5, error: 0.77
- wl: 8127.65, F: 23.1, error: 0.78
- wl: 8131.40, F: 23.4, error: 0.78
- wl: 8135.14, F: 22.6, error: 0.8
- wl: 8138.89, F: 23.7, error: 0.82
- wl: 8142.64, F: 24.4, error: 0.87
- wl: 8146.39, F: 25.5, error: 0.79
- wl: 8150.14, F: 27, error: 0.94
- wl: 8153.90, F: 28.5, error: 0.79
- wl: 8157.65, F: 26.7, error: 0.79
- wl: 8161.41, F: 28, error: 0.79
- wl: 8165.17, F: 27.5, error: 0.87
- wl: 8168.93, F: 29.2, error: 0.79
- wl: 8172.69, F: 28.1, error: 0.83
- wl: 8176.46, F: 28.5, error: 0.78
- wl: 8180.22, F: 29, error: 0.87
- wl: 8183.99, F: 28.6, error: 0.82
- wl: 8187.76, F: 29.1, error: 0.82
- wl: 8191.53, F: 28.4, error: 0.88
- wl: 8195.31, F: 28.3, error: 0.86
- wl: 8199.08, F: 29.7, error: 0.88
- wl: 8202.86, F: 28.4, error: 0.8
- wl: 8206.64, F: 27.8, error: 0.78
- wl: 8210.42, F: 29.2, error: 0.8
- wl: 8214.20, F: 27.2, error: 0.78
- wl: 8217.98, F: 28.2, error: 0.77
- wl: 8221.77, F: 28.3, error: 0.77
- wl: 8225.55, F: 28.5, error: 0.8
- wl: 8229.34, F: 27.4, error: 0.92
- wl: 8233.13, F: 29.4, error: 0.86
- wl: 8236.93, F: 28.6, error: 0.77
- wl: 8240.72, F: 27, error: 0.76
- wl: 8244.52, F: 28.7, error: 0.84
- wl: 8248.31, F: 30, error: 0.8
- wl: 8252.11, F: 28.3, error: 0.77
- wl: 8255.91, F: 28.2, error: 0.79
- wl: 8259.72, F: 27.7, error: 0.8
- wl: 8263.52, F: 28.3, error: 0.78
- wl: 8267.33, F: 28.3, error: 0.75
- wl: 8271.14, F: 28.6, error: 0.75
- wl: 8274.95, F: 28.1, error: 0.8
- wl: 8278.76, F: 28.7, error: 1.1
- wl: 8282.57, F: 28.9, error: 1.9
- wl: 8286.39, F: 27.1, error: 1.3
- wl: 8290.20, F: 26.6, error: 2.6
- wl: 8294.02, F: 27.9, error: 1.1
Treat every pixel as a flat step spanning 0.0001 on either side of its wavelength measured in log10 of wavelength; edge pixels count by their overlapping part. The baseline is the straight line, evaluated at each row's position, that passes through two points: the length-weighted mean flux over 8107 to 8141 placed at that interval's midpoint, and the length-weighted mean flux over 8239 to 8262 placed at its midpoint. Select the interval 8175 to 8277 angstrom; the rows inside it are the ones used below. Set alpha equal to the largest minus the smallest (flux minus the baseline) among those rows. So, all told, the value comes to 4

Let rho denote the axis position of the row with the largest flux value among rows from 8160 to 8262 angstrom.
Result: 8248.31 angstrom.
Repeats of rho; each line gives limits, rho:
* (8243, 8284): 8248.31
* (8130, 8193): 8168.93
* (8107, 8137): 8108.96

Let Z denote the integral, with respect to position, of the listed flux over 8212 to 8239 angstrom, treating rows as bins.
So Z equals 762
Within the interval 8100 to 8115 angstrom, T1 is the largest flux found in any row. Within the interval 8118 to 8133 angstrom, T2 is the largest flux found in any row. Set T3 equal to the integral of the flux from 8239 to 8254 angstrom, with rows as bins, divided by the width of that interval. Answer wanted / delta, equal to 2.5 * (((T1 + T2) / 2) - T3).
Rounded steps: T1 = 29.7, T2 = 26.3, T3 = 28.5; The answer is -1.3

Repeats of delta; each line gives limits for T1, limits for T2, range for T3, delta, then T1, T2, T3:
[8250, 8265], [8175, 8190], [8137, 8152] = 8.9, 28.3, 29.1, 25.1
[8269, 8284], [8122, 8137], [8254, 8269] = -2.3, 28.9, 25.5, 28.1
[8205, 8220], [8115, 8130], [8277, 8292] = 1.2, 29.2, 27.4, 27.8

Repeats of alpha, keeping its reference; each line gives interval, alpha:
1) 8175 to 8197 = 1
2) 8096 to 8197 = 8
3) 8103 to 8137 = 8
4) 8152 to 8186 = 2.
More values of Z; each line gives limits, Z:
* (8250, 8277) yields 762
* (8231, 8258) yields 772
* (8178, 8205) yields 777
